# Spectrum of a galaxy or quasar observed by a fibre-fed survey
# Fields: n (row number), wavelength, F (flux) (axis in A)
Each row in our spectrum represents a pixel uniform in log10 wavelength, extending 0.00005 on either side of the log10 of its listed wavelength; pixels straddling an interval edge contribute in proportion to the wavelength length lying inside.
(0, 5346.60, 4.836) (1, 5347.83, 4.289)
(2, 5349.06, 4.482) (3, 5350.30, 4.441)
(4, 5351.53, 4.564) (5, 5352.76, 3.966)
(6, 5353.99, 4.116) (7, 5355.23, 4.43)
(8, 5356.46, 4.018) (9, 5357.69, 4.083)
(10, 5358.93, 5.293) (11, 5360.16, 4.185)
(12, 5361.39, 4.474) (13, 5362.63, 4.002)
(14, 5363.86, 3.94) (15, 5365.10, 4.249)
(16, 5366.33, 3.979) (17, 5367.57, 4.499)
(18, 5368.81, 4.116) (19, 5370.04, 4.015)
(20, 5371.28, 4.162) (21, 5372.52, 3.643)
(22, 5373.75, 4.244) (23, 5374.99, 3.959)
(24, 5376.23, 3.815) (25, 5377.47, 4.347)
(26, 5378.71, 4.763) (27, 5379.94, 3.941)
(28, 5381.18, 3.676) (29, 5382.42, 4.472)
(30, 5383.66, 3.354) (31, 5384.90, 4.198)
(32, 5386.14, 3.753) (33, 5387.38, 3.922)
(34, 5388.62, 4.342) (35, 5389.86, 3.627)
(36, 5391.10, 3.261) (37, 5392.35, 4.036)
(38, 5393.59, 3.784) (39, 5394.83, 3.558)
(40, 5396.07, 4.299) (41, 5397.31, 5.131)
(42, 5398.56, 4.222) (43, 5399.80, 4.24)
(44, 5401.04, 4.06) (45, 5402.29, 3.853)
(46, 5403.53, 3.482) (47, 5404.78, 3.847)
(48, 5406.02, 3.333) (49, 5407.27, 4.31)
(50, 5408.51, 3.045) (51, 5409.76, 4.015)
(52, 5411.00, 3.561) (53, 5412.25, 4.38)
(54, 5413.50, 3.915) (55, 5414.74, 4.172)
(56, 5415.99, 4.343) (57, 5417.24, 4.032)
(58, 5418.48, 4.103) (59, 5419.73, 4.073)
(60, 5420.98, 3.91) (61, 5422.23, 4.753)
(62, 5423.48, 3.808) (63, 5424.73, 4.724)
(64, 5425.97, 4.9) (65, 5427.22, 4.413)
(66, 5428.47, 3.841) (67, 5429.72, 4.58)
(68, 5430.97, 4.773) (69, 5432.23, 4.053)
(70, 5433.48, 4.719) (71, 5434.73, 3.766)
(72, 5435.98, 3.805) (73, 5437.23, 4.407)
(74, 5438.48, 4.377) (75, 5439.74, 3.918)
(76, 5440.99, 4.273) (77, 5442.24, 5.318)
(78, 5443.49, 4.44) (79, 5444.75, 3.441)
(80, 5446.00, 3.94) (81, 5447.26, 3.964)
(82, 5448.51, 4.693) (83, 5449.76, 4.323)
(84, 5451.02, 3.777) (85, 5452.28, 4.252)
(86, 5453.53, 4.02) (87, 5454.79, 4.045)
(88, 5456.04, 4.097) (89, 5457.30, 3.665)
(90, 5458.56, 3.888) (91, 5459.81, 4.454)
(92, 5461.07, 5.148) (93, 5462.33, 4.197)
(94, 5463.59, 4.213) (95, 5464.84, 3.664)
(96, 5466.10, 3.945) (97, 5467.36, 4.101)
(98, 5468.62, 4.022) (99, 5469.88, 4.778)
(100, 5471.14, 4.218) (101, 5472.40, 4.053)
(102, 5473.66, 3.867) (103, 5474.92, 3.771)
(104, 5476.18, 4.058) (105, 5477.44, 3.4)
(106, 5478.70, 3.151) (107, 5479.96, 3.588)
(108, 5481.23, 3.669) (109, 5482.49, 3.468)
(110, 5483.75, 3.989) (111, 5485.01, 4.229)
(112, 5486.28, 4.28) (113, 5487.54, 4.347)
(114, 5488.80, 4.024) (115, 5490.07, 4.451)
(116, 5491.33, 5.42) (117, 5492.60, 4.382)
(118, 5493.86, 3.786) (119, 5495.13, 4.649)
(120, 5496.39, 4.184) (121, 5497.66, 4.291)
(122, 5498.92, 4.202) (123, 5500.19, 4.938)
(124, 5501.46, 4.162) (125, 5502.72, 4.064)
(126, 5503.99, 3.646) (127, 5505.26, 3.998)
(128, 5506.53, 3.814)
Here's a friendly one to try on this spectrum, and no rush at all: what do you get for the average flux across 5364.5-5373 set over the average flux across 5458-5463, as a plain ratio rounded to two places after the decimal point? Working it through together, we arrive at 0.93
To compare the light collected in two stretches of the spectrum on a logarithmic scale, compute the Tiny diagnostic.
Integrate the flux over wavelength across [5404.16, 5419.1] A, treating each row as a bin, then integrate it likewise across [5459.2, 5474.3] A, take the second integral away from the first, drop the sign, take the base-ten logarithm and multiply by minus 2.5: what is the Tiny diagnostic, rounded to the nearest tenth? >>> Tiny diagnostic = -1.8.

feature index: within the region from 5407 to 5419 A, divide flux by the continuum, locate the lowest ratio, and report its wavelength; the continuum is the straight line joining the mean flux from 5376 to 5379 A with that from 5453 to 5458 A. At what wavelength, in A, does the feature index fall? 5408.51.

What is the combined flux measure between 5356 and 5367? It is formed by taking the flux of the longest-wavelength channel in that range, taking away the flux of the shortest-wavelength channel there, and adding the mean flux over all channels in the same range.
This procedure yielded 4.21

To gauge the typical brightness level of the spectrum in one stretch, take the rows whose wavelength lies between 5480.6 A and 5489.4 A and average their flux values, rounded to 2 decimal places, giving 4.00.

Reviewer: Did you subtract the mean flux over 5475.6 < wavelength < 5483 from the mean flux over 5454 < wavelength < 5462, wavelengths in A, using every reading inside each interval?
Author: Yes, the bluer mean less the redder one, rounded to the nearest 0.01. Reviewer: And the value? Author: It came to 0.66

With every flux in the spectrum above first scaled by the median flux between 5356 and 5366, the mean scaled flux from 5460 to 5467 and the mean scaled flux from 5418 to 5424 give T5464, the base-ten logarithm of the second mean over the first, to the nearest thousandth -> -0.011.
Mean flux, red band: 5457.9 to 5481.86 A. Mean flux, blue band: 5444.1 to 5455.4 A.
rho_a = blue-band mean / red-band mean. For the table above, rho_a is 1.01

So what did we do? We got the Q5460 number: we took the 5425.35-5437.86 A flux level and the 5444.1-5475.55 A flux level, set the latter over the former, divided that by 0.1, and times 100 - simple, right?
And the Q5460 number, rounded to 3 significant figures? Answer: 948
